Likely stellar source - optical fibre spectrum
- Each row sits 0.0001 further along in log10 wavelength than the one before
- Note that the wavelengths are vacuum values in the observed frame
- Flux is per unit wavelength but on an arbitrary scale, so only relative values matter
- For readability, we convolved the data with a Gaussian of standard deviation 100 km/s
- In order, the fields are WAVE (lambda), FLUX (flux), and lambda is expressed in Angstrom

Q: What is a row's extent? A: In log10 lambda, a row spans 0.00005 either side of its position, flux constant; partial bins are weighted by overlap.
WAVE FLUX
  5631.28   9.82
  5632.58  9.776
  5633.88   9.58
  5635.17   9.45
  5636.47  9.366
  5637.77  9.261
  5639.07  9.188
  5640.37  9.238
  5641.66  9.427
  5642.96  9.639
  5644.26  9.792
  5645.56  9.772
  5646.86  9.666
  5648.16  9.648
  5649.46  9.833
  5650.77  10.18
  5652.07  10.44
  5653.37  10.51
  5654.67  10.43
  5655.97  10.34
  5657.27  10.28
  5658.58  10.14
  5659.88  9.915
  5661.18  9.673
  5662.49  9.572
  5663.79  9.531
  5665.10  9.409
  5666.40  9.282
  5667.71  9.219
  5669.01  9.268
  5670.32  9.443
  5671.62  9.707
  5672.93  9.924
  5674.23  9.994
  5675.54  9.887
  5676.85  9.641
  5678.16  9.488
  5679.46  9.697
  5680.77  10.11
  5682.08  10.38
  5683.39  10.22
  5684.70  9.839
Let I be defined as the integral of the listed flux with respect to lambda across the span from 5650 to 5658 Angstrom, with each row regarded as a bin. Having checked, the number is 83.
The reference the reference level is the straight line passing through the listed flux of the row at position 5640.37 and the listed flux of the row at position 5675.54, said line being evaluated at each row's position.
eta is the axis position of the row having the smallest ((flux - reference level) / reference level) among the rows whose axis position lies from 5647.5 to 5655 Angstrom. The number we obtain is 5648.16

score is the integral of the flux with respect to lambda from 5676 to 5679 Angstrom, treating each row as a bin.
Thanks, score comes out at 29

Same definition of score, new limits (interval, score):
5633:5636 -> 29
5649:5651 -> 20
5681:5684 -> 31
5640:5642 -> 19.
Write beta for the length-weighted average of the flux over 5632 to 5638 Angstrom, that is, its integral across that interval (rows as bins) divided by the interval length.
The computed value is 9.5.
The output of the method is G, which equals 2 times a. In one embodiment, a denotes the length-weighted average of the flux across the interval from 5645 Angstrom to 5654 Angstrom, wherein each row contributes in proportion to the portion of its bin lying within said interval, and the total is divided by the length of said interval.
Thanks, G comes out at 20.0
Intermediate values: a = 10.0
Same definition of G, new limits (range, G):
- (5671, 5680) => 19.5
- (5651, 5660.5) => 20.6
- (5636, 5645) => 18.8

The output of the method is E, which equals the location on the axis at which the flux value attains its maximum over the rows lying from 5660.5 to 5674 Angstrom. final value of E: 5672.93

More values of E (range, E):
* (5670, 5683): 5682.08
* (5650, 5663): 5653.37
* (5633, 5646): 5644.26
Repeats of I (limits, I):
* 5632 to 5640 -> 75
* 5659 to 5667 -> 77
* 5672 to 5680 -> 78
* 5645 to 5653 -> 80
